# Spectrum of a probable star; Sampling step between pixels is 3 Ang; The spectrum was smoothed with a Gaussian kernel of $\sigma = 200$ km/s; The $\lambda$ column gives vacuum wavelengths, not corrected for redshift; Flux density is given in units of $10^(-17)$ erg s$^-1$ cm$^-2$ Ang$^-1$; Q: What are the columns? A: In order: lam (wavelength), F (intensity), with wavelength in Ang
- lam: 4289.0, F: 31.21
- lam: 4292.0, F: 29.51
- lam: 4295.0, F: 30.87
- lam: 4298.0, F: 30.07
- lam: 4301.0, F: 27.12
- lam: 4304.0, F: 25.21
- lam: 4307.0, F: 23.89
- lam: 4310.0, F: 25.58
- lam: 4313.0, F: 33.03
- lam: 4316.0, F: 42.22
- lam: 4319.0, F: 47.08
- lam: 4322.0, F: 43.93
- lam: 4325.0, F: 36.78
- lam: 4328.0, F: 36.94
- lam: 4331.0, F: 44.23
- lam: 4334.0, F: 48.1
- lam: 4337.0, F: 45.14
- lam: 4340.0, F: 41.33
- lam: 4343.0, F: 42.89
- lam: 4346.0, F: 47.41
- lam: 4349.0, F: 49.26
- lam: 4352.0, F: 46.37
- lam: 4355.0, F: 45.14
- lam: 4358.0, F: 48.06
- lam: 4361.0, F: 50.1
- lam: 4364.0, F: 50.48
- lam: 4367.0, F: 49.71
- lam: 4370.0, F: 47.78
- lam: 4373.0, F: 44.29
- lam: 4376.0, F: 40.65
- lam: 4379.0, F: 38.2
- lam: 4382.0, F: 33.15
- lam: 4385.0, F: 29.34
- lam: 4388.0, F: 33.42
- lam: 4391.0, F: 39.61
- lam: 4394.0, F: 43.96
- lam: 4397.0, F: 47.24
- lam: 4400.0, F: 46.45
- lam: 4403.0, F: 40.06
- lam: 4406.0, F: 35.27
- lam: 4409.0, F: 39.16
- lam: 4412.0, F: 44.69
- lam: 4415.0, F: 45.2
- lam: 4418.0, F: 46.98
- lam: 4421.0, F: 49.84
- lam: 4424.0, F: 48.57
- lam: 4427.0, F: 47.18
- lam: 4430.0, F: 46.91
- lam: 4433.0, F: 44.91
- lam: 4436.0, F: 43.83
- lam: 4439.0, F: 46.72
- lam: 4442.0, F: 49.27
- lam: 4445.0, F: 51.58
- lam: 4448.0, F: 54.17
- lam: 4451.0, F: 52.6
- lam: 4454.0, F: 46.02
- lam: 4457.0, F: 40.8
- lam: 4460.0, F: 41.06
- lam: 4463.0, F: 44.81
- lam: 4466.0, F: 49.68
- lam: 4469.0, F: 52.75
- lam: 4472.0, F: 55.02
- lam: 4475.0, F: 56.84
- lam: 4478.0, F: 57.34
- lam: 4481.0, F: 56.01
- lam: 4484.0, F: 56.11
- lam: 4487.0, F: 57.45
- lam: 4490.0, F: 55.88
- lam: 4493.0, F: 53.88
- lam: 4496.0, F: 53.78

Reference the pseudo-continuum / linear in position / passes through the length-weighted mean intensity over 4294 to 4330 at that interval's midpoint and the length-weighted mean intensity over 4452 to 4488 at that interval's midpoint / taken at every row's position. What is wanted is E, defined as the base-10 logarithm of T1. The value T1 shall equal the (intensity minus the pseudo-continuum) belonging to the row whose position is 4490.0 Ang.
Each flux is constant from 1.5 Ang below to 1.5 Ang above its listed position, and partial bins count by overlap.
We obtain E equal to 0.4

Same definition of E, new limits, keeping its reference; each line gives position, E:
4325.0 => 0.2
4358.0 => 1.0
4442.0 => 0.1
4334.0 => 1.1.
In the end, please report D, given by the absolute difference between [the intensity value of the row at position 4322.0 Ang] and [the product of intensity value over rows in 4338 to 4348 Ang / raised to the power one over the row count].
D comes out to 0.1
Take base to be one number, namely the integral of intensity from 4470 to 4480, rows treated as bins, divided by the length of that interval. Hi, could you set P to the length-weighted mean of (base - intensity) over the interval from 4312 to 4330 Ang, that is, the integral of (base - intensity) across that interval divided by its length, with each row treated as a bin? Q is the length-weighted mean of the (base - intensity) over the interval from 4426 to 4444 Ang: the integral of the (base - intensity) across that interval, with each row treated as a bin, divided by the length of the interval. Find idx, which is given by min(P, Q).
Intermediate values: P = 16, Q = 9.6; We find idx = 10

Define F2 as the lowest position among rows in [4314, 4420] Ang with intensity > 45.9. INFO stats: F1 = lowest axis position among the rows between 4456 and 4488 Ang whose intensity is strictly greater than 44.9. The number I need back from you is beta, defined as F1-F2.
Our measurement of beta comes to 147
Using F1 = 4466.0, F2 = 4319.0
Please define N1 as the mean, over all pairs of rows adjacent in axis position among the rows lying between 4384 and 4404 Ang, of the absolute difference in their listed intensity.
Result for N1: 4.2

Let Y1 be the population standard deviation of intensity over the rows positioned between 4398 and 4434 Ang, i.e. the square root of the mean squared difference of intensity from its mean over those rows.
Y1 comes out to 4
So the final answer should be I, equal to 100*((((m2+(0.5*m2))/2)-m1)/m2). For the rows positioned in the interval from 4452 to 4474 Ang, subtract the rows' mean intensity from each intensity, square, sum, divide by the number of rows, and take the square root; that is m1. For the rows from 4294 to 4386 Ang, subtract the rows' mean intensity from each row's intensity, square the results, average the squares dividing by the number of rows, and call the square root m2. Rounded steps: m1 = 5.13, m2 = 8.3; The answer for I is 13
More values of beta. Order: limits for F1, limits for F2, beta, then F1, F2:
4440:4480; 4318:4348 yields 123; 4442.0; 4319.0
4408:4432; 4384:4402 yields 18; 4415.0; 4397.0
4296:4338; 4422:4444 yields -105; 4319.0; 4424.0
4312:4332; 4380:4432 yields -78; 4319.0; 4397.0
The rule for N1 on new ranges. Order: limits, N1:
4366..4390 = 3.5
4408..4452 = 2.0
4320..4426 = 3.2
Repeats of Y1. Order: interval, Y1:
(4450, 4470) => 5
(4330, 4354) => 3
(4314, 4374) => 4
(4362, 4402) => 7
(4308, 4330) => 7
